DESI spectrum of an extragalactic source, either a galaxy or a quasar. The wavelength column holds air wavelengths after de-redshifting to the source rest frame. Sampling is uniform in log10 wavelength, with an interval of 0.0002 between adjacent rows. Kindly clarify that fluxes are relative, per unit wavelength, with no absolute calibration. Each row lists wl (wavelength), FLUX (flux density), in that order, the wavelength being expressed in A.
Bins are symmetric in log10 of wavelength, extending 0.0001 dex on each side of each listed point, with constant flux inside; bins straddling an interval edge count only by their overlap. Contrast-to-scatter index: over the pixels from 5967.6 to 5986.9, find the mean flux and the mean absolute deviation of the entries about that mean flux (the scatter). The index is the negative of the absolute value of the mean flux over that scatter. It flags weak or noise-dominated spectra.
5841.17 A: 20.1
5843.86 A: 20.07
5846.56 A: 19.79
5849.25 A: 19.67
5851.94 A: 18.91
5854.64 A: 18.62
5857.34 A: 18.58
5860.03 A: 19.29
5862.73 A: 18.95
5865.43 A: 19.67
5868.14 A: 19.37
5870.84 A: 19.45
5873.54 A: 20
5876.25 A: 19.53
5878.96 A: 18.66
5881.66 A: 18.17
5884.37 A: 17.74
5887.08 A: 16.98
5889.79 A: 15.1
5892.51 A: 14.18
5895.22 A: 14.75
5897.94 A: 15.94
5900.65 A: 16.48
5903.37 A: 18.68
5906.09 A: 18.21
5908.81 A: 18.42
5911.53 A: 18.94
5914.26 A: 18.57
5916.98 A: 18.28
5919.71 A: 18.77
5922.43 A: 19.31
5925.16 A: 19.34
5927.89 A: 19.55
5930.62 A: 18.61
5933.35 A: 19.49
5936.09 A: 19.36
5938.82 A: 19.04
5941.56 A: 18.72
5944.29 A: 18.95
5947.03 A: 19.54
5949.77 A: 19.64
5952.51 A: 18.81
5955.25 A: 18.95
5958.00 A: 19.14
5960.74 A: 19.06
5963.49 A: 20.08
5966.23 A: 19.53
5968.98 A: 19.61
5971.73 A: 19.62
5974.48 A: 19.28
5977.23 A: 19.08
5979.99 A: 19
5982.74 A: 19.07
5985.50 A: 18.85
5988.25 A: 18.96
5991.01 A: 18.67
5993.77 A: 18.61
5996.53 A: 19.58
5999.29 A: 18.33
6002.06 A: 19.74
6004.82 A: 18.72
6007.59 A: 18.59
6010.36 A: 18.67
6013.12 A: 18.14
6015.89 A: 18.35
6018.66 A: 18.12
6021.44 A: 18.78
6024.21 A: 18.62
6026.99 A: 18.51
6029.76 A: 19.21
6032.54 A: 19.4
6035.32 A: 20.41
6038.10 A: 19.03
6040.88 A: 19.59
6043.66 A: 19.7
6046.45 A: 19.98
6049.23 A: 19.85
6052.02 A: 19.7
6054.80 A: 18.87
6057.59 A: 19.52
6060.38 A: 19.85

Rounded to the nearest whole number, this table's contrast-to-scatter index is -78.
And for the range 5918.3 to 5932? -56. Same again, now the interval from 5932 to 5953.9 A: -61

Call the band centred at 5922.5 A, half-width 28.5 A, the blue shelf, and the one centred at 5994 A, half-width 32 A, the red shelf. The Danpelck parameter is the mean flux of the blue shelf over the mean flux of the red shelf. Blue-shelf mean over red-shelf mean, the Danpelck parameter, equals 0.98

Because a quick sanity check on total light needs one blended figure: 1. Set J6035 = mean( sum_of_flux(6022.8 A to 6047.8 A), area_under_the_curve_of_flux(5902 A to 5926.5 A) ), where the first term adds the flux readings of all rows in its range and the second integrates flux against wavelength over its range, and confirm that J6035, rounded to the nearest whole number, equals 317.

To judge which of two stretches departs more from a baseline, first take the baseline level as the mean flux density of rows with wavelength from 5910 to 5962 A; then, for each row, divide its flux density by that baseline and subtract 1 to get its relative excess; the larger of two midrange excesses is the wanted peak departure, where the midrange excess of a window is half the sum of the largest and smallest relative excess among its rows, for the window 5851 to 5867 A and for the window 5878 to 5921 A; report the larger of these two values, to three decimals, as 0.004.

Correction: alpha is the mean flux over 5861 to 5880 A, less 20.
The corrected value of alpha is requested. -0.6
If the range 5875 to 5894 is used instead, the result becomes -2.8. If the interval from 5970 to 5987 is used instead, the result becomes -0.8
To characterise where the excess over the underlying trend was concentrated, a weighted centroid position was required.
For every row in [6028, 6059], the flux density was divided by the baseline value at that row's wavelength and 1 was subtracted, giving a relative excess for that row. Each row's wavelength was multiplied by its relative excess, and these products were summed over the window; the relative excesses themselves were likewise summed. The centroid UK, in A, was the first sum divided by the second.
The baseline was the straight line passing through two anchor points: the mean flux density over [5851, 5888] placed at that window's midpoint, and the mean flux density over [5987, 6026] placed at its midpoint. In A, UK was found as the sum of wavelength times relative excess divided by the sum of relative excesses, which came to 6043.6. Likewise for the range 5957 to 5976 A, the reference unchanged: 5966.9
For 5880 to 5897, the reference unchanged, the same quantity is 5890.9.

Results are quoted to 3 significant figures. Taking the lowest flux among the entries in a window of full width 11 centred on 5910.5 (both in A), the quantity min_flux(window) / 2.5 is 7.28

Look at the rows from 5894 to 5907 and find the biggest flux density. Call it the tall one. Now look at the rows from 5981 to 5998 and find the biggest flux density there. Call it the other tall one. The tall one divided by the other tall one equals 0.954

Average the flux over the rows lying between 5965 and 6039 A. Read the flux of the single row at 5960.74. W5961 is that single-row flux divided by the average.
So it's 1.00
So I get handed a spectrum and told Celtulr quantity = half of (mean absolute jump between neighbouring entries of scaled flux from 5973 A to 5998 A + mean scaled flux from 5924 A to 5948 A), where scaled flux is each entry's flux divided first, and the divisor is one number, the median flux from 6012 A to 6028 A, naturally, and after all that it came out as 0.527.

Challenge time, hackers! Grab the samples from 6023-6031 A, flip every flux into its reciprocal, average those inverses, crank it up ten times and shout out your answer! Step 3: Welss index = 0.533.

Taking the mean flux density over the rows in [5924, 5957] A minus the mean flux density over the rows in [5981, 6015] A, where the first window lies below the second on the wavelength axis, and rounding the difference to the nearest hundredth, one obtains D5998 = 0.34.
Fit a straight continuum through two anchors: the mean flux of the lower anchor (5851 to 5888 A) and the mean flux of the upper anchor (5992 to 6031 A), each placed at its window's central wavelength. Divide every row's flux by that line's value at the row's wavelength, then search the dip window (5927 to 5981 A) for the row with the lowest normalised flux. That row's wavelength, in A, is 5930.62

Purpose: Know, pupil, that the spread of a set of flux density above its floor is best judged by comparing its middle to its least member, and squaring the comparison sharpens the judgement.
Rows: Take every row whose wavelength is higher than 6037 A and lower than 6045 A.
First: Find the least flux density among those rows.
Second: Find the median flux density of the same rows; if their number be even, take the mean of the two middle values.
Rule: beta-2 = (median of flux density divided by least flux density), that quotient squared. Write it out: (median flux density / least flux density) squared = 1.06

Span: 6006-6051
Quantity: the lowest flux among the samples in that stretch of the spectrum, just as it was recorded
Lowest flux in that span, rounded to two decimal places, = 18.12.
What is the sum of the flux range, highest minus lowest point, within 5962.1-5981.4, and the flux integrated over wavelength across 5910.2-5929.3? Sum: 363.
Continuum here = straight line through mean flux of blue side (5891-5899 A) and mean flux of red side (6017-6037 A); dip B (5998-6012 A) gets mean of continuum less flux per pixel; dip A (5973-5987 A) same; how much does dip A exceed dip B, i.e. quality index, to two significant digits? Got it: -1.0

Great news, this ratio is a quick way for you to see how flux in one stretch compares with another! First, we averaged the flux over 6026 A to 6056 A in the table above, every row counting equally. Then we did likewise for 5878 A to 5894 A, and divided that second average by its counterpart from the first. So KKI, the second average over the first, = 0.86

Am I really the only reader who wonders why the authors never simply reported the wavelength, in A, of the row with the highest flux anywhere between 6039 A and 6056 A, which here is 6046.45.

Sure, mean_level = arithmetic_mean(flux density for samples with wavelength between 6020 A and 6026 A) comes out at 18.7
